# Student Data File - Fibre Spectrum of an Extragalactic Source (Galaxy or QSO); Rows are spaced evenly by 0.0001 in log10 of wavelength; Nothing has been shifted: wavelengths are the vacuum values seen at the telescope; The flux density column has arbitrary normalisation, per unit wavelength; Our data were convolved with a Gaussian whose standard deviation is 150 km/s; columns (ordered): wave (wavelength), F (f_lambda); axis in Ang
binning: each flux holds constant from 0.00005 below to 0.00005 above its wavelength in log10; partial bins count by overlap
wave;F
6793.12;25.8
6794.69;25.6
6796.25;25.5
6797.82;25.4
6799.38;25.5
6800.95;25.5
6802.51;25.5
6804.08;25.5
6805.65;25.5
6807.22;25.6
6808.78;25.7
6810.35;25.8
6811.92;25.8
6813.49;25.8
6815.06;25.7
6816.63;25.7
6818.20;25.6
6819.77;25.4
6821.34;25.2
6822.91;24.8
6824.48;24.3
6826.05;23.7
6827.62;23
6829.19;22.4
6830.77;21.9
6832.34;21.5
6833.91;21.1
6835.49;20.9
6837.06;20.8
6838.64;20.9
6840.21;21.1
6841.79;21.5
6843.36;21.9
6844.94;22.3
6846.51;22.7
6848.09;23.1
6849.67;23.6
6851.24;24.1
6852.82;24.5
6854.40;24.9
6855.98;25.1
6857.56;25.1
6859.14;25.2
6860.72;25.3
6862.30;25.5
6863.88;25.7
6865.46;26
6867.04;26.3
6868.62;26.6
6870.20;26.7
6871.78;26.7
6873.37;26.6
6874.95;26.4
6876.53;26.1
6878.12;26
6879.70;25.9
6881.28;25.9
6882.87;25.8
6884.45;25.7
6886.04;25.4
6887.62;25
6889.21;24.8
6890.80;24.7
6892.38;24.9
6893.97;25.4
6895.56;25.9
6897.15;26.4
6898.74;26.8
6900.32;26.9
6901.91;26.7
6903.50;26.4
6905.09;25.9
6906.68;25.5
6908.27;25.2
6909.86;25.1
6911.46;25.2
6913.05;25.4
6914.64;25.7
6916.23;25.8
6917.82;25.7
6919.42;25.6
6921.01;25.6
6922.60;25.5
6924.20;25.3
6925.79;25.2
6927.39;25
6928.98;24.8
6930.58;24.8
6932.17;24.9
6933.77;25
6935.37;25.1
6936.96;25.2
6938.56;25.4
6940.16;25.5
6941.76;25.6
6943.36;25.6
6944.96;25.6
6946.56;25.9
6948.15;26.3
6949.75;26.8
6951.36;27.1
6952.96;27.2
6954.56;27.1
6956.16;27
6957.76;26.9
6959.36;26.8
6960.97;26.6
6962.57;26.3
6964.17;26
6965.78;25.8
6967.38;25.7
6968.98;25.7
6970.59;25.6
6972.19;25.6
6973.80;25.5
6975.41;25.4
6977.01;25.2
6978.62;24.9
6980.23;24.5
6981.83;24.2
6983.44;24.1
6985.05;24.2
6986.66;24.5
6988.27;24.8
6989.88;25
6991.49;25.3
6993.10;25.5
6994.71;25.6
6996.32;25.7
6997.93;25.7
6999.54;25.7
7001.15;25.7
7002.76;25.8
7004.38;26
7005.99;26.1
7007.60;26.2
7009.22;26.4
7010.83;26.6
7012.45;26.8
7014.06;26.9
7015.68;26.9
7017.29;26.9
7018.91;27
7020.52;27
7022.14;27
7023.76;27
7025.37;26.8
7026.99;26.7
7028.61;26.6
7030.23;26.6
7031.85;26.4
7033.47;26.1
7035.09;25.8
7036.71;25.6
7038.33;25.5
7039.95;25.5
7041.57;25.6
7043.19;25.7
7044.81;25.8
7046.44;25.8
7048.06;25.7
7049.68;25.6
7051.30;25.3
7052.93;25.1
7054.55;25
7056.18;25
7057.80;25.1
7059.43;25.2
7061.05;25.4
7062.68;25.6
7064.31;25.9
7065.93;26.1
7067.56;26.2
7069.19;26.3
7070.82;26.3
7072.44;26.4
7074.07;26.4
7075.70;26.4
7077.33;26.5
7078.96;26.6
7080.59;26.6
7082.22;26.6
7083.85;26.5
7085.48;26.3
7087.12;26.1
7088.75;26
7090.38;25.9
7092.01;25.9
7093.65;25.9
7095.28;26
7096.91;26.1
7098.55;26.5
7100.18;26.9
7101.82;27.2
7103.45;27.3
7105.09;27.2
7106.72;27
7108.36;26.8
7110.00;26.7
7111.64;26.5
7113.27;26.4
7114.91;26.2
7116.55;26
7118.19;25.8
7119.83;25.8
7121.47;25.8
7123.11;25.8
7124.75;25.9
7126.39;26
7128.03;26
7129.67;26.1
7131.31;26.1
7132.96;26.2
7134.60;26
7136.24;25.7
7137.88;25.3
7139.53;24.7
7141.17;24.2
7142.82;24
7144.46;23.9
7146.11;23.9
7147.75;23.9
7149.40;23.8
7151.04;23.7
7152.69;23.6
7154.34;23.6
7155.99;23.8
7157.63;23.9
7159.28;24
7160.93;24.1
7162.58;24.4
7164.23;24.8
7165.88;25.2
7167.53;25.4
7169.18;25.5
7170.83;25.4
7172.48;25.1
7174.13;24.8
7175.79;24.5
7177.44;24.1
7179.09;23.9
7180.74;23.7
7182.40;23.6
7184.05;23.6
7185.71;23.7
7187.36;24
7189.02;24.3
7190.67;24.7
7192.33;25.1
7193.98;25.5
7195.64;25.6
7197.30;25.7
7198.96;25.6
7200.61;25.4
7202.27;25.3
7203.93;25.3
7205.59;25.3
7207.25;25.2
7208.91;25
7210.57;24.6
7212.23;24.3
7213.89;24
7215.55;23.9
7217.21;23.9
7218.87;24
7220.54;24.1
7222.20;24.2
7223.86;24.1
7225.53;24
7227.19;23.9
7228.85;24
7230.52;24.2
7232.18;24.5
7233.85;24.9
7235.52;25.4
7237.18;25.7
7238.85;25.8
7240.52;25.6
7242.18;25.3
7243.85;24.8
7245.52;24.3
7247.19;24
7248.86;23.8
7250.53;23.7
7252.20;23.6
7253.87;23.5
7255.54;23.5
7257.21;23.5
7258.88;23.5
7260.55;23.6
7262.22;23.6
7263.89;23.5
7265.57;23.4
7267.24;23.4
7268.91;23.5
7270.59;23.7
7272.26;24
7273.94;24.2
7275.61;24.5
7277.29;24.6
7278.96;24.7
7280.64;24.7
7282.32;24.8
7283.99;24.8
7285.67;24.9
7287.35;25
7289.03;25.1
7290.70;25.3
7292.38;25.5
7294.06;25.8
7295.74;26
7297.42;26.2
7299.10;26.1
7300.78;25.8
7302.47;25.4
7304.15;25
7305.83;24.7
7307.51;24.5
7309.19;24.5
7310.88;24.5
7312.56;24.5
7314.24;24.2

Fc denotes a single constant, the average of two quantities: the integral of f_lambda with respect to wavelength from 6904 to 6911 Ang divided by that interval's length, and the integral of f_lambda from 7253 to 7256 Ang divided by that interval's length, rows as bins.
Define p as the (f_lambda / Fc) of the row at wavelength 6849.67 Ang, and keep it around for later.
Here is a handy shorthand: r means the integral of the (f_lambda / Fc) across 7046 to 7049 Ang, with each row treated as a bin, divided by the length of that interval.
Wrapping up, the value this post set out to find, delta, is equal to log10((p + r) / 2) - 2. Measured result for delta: -1.996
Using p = 0.96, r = 1.05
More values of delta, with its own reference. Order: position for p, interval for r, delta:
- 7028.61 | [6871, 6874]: -1.964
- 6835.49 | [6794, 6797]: -2.022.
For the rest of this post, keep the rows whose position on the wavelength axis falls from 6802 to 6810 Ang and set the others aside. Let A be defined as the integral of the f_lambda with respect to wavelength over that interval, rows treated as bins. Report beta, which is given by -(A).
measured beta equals -205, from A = 205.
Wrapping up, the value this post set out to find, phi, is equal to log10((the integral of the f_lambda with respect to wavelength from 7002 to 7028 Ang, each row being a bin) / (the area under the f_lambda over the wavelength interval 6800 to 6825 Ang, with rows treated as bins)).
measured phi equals 0.036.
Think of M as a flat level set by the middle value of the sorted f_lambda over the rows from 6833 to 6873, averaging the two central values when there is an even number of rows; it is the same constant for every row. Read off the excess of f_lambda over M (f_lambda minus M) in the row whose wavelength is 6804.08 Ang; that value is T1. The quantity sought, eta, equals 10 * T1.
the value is 10.0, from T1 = 1.0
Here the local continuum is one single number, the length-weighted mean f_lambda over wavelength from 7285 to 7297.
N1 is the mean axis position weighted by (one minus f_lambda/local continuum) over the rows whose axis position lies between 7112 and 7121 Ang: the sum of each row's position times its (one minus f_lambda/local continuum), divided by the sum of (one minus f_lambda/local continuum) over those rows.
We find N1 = 7115.7 Ang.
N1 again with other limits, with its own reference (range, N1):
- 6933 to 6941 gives 6934.6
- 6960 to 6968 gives 6963.1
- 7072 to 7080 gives 7075.9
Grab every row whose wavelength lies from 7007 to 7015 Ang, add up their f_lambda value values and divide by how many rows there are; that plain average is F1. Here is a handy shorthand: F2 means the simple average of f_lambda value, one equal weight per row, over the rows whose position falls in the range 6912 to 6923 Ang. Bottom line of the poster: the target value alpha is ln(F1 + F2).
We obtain 3.95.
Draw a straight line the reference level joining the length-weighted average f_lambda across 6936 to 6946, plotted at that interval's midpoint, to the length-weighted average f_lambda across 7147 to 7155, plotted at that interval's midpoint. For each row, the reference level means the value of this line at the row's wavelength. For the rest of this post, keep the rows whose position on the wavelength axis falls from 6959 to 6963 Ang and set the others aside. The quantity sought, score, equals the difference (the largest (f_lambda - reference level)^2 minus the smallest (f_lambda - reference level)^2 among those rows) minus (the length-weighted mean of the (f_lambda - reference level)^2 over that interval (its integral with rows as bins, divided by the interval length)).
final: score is -0.4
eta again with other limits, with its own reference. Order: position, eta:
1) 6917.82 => 12.0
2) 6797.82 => 9.0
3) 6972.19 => 11.0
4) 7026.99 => 22.0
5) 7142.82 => -5.0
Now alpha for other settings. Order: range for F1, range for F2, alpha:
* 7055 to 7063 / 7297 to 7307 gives 3.93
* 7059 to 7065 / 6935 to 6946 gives 3.93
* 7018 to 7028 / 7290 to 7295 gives 3.96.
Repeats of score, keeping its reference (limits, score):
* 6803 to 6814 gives -0.2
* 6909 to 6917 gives 0.3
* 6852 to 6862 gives 0.8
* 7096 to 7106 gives -1.2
